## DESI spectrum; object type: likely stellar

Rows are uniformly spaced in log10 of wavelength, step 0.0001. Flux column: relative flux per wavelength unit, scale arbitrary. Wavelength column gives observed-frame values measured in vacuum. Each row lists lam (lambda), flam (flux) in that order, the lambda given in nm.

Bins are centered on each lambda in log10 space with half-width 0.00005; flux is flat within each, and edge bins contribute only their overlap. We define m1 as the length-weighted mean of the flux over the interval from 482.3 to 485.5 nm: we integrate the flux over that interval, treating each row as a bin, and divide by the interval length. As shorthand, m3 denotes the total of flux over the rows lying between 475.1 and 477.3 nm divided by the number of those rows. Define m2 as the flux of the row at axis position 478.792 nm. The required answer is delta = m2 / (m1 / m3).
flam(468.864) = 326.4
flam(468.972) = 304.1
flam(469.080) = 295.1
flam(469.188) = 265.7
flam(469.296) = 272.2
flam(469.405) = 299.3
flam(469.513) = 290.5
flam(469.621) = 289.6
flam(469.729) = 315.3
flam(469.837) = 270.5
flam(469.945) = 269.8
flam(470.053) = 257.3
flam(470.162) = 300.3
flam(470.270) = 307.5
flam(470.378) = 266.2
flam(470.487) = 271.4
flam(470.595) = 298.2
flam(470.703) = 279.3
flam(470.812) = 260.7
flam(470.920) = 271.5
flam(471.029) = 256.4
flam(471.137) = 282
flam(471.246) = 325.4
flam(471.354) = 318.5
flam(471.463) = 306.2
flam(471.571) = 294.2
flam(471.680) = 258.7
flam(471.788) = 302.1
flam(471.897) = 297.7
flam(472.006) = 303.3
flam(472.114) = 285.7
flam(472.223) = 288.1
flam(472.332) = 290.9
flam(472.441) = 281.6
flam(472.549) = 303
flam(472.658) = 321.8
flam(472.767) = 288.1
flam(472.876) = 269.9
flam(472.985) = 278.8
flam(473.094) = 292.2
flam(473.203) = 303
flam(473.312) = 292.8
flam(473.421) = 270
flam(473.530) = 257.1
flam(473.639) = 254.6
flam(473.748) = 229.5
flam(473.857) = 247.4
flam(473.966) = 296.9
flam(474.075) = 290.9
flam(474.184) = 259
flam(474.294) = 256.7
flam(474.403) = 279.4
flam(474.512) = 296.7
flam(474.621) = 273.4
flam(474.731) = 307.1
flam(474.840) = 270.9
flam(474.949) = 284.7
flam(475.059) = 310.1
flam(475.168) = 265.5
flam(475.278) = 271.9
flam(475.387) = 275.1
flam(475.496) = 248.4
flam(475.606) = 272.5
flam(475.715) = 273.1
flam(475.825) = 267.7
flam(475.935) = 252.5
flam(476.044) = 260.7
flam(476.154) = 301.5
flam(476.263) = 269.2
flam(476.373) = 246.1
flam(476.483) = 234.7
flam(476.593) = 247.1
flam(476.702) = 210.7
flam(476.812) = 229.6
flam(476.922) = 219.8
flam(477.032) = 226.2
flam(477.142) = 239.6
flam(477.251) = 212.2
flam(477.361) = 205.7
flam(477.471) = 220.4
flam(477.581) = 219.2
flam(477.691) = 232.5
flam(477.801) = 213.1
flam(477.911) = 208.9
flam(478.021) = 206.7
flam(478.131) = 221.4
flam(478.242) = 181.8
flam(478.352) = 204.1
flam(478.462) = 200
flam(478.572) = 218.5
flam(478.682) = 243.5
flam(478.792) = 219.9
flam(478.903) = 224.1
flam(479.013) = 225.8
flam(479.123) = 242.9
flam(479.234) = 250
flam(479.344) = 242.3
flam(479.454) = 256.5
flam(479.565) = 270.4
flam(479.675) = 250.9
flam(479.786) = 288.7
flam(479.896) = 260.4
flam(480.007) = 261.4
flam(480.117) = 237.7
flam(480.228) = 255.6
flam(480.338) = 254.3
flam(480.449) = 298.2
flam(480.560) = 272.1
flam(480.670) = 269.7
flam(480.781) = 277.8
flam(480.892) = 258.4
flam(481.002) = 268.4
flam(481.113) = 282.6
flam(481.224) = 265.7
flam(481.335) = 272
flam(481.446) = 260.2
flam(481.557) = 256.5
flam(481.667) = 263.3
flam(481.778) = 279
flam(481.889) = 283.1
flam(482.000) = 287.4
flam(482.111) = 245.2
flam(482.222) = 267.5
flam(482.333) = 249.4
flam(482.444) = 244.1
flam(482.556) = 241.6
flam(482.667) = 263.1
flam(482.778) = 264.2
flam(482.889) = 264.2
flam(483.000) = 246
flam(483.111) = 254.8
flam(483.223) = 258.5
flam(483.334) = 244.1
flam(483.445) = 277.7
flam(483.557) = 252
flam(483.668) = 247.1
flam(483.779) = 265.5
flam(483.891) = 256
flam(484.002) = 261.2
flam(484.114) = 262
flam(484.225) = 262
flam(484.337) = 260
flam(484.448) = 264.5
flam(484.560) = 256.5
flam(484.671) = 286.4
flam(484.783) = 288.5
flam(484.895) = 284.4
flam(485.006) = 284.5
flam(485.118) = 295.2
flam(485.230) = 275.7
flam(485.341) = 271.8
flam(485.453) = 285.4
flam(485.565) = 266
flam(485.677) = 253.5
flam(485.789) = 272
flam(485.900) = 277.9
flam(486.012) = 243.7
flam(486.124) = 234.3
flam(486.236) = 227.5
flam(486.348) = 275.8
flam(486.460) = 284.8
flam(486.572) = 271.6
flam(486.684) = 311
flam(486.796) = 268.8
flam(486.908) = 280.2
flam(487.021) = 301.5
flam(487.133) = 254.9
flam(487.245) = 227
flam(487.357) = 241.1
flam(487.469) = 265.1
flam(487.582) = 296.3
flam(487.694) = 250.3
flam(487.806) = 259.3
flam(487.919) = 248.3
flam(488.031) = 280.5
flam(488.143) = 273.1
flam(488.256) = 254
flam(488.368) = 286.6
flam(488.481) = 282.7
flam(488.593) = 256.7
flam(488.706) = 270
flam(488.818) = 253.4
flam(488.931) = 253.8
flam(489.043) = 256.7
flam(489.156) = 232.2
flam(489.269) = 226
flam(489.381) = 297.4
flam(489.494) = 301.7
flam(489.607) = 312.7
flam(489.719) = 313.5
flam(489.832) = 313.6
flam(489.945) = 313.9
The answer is 209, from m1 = 264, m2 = 219.9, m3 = 251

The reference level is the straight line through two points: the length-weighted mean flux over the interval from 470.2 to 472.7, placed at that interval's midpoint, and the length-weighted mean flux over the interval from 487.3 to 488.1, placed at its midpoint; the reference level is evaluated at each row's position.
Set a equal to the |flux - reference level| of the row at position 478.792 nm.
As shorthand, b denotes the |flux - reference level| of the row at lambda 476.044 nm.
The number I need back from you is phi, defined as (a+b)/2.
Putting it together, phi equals 40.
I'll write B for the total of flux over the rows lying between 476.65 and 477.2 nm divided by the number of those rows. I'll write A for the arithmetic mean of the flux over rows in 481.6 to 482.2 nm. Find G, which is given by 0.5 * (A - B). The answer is 23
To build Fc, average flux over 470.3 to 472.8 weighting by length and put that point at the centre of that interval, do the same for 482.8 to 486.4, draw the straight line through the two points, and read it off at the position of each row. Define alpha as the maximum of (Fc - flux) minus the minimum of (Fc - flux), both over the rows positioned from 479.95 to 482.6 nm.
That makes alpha 61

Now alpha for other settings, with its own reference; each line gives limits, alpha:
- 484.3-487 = 84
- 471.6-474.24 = 90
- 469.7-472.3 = 70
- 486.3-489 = 83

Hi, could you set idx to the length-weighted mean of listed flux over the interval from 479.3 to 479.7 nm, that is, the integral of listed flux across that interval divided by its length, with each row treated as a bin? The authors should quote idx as 256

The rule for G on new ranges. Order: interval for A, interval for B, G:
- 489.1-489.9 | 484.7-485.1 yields 0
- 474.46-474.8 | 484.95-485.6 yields 6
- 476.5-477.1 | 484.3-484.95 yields -23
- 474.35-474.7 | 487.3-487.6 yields 8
